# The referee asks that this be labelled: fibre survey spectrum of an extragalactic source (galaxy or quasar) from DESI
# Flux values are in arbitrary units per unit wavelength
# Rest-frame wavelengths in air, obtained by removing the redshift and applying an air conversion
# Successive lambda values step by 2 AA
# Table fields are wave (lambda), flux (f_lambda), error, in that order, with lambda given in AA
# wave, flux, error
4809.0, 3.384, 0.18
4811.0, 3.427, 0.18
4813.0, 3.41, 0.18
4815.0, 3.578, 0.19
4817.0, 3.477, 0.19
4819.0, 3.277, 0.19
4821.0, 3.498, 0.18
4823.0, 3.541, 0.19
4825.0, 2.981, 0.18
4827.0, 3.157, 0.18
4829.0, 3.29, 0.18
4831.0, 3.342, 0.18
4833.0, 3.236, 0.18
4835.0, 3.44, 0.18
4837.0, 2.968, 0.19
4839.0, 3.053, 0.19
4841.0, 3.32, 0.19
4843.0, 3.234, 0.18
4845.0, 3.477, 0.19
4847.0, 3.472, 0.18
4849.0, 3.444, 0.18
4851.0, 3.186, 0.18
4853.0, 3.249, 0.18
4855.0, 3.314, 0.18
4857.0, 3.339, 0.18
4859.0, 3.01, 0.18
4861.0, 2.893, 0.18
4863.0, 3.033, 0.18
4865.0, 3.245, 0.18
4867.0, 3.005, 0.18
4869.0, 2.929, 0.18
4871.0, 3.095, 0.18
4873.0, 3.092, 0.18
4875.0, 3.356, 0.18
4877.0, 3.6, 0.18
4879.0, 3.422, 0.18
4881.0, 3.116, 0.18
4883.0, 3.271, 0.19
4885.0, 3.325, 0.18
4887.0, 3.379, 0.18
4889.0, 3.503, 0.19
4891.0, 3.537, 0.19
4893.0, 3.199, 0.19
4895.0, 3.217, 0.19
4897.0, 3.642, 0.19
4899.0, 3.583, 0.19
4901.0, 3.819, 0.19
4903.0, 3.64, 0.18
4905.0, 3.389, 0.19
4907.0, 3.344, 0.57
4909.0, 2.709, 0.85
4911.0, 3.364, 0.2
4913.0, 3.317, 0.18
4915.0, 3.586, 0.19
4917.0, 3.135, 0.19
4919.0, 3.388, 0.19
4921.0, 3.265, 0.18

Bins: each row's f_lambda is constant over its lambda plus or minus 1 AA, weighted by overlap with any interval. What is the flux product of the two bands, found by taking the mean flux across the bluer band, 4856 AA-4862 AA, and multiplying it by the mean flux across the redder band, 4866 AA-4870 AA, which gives 9.1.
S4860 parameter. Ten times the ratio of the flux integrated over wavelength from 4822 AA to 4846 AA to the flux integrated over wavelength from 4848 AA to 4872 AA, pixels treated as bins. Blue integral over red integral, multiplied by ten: 10.3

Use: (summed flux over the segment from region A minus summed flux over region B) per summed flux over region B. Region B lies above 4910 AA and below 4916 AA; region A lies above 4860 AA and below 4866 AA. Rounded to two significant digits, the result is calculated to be -0.11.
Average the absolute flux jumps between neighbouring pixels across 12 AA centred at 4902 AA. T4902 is 0.154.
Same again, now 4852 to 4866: 0.148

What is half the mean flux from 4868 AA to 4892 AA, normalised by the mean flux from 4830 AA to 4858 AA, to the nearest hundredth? 0.50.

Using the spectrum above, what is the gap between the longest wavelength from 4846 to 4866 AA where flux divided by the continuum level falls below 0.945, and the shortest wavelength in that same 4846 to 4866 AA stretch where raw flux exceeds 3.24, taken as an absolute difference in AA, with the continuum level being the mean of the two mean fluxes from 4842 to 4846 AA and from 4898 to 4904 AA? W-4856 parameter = 18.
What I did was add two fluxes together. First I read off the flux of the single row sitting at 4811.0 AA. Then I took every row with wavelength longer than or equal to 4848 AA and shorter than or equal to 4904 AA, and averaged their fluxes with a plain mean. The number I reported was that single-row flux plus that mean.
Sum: 6.73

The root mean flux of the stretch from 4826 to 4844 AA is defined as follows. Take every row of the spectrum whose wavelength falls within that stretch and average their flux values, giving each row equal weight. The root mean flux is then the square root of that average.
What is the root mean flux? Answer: 1.80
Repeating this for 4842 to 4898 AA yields 1.81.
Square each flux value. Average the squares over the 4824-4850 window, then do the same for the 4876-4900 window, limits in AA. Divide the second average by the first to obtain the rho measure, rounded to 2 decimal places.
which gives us 1.09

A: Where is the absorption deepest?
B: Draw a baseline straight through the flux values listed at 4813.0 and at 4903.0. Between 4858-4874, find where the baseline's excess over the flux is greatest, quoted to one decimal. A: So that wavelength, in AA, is 4861.0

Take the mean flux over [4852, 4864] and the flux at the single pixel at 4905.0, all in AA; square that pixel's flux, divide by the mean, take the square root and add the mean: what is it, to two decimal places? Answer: 5.05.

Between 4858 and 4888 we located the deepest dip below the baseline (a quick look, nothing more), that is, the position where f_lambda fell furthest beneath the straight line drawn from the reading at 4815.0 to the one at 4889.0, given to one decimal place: 4861.0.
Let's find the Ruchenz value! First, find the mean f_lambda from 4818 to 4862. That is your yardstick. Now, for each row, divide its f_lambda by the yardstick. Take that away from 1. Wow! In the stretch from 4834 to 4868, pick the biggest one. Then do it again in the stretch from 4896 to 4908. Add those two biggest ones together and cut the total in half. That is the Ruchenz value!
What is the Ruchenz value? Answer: 0.043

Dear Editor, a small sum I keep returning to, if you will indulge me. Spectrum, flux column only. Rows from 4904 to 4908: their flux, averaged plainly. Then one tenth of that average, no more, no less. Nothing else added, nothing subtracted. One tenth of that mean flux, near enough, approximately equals 0.337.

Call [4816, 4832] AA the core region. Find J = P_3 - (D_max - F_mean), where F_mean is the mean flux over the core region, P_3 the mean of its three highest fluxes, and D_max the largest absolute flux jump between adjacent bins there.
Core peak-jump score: 6.27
